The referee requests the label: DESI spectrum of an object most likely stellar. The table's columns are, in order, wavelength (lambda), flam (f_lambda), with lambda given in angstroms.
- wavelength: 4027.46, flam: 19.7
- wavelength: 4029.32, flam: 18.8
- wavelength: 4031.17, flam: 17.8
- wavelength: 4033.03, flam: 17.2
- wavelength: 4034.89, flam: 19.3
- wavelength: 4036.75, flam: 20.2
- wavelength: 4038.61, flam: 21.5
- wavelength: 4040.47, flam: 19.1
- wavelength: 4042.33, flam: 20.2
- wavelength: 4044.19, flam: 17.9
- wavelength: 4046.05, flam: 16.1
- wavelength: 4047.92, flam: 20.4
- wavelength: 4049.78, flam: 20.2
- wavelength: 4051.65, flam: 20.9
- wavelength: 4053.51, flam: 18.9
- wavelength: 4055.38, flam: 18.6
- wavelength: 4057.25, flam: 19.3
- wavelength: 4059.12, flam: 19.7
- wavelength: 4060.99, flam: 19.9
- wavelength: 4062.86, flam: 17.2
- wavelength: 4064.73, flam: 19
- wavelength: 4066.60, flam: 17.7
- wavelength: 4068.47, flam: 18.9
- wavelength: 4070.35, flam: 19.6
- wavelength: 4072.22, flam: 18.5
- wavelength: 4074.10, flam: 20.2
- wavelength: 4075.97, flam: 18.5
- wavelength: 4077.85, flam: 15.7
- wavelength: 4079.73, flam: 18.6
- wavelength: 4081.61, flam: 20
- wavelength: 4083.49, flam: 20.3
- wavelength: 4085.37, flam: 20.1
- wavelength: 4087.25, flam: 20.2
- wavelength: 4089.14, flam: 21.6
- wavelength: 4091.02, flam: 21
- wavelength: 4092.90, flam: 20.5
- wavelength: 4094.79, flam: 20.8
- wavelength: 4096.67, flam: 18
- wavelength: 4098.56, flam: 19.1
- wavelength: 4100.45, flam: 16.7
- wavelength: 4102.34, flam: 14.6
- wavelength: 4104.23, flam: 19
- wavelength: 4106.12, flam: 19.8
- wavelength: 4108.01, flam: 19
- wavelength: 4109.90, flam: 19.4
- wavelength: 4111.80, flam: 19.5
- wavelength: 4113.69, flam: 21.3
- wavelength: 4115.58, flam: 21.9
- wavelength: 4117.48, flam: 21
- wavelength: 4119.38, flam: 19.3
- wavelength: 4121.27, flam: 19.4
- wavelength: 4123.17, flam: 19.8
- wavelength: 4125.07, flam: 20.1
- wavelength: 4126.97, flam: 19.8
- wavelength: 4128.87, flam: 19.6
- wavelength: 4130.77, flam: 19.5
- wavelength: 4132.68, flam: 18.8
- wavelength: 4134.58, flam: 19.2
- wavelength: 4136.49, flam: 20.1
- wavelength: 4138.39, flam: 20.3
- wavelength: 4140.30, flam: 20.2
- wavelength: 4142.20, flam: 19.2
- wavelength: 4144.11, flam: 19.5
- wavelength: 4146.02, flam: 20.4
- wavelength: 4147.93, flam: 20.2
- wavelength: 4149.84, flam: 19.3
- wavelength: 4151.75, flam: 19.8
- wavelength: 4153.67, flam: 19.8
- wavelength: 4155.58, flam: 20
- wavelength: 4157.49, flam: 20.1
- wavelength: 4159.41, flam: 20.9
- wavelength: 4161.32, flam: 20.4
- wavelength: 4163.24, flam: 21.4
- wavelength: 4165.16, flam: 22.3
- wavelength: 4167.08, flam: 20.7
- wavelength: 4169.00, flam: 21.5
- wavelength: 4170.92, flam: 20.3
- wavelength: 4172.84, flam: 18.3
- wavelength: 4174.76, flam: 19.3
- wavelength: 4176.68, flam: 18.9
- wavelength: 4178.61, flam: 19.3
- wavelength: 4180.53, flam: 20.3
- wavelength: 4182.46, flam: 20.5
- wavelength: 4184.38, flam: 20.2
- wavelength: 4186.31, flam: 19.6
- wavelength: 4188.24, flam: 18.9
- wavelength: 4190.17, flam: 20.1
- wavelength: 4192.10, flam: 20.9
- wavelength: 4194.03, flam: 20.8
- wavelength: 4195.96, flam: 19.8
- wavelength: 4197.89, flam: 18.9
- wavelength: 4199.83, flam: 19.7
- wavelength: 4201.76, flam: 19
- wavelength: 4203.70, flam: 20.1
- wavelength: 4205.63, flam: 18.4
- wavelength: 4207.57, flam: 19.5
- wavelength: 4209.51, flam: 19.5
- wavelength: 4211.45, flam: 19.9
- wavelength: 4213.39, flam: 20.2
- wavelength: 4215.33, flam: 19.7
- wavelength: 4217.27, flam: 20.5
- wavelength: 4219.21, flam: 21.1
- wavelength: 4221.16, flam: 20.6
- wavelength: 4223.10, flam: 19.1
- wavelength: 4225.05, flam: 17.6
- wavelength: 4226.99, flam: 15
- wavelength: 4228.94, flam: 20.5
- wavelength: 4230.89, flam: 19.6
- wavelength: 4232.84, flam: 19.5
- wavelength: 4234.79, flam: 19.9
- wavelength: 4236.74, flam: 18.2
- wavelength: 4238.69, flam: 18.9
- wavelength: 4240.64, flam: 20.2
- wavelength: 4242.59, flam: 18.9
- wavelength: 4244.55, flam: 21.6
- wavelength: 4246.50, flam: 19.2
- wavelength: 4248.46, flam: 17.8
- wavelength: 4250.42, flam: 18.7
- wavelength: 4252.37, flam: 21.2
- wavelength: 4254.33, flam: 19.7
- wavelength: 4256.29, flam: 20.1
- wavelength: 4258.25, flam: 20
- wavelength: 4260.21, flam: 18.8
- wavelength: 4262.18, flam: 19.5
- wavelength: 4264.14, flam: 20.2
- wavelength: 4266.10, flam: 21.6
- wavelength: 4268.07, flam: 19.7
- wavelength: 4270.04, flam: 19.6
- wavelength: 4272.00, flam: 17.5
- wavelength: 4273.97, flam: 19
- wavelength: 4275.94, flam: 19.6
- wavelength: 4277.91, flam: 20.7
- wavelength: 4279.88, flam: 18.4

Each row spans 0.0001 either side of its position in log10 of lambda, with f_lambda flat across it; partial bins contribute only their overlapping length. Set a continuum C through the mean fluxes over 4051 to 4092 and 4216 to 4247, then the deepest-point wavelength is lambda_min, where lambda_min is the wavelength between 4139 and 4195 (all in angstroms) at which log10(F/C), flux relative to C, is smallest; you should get 4172.84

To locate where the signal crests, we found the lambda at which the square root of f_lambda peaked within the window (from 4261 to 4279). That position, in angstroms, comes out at 4266.10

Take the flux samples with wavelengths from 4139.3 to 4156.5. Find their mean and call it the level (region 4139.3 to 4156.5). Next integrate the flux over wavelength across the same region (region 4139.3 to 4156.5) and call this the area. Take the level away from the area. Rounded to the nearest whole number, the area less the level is 321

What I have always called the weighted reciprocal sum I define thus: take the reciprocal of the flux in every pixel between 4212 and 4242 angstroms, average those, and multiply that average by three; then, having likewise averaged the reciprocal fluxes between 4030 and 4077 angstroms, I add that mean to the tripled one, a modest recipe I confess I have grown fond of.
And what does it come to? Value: 0.209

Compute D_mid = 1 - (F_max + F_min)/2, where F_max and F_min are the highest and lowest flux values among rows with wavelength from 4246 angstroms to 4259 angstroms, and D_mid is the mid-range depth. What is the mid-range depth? -18.5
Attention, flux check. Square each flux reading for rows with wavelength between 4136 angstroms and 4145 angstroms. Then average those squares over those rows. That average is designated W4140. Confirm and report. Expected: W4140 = 395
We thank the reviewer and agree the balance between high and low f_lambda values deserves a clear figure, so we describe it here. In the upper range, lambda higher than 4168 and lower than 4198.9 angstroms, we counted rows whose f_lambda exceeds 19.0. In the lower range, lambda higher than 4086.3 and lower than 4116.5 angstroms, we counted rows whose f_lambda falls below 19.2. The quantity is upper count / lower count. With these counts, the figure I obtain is 2.00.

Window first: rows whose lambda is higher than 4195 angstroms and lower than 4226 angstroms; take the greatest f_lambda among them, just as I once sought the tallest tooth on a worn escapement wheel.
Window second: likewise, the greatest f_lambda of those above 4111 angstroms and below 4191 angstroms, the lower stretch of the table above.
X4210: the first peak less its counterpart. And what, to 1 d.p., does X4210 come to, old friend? -1.2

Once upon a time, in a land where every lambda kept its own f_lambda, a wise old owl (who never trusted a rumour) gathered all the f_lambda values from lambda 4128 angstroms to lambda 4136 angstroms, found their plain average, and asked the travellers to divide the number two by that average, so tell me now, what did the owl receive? 0.104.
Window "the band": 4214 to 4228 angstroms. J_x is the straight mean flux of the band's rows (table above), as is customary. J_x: 19.1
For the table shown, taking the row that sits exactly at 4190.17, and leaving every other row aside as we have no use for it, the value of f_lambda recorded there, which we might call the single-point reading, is 20.1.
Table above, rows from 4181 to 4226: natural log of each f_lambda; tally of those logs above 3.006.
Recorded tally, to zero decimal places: 6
